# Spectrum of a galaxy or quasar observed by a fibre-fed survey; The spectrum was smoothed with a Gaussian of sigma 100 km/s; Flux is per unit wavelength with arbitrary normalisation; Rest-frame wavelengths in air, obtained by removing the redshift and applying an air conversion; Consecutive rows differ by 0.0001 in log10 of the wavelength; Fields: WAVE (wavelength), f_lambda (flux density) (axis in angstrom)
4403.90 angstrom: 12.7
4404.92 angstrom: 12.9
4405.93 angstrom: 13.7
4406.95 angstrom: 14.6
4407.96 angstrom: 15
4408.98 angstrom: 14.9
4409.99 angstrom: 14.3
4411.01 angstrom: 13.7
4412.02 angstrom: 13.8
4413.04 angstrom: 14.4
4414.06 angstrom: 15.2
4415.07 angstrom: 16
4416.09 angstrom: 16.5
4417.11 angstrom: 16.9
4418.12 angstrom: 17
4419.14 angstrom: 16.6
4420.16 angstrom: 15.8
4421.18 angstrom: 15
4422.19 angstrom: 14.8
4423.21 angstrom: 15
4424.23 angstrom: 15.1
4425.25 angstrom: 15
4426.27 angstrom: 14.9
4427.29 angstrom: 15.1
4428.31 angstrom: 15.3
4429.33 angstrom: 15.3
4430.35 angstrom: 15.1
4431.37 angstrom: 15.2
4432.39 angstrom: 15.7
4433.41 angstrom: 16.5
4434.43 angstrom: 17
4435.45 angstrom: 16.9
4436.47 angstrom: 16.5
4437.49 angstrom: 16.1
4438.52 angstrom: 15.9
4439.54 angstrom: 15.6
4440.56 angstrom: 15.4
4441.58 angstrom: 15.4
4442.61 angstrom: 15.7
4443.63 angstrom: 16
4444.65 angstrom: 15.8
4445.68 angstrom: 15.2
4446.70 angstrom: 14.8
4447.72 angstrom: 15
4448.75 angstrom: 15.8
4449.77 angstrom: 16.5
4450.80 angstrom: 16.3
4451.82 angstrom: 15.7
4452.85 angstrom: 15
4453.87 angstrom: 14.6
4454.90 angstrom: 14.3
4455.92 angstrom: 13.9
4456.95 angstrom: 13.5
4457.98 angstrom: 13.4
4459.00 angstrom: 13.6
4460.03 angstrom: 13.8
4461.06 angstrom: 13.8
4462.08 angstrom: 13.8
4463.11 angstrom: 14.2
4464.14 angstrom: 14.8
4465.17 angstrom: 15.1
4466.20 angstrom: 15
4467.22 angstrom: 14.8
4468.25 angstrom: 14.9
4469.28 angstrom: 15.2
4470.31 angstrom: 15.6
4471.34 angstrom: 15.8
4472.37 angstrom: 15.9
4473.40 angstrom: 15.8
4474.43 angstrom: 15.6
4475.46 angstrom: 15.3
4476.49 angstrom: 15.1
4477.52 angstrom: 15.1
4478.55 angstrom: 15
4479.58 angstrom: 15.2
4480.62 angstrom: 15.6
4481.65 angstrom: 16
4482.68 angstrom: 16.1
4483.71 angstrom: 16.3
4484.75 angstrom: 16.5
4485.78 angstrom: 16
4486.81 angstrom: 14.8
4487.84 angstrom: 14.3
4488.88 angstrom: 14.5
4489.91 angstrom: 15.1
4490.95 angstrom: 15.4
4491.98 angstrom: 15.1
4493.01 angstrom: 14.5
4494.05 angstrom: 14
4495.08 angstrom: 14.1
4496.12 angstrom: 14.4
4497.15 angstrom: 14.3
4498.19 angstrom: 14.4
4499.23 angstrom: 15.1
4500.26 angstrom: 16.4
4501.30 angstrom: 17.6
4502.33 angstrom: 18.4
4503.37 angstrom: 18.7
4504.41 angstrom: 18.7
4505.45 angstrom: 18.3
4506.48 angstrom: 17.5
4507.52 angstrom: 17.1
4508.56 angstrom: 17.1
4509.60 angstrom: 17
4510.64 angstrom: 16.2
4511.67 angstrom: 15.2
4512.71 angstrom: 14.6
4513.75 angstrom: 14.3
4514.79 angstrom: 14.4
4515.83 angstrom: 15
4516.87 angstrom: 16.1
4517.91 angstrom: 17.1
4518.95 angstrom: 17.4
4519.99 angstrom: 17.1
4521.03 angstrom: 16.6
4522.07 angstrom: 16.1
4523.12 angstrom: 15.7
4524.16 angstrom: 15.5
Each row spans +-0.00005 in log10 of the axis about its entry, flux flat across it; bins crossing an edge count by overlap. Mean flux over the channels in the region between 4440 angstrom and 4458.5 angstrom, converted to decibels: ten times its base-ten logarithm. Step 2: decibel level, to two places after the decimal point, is 11.80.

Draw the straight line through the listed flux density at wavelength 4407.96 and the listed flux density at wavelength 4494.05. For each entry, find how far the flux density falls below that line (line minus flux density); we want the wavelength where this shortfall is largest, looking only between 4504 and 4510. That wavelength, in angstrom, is 4509.60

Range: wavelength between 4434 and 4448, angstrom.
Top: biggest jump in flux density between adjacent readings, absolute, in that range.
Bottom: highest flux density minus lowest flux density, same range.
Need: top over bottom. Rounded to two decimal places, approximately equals 0.27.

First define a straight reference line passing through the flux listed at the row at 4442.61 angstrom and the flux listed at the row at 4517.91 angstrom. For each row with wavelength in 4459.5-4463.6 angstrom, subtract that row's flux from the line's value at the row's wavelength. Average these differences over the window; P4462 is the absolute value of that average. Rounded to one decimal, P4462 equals 2.2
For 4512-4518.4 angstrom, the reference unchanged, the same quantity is 1.8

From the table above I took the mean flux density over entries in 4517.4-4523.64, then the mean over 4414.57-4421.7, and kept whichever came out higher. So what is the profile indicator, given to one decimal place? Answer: 16.7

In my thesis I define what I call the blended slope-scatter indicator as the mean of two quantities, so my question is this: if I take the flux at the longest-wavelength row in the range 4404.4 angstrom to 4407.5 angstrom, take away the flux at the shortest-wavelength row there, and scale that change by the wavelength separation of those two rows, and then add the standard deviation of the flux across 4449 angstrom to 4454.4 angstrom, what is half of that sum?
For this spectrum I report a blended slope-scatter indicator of 0.8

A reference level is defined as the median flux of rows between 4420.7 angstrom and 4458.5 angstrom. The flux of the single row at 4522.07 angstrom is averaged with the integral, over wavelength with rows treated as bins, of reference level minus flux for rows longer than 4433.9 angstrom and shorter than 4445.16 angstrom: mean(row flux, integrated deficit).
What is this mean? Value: 4.0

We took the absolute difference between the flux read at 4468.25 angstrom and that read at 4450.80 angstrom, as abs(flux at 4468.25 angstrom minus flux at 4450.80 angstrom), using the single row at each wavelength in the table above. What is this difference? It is 1.40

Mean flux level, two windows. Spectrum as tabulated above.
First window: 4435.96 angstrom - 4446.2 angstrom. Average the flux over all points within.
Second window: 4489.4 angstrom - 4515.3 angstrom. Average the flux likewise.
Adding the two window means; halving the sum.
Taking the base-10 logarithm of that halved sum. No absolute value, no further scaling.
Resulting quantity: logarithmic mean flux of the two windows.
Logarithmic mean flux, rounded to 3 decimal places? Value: 1.200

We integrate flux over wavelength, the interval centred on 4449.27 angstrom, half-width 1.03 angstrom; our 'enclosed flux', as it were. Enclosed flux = 33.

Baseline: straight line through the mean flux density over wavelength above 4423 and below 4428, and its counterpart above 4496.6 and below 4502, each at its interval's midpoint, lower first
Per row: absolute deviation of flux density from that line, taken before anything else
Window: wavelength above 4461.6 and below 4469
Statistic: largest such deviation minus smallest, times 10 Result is 13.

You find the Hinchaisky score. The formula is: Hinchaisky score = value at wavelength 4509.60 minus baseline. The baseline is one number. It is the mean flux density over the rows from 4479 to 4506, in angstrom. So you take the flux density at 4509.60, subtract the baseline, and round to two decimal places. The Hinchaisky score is 1.24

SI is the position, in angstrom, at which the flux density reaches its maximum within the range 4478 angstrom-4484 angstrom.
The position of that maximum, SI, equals 4483.71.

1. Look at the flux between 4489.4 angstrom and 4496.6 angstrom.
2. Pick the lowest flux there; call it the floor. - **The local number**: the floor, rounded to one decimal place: 14.0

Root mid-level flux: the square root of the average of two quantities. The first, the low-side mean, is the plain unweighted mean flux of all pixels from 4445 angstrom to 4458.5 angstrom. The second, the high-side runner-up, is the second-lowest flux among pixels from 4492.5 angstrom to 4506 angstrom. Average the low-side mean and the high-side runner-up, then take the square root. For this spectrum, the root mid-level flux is 3.81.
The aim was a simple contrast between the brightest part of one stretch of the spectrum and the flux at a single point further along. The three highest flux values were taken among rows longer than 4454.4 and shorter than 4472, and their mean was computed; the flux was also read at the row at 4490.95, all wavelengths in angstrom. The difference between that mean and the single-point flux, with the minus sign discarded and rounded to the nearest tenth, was 0.1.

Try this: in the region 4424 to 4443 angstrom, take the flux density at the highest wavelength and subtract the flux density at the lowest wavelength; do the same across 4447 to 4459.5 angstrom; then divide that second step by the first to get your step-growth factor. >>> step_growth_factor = -2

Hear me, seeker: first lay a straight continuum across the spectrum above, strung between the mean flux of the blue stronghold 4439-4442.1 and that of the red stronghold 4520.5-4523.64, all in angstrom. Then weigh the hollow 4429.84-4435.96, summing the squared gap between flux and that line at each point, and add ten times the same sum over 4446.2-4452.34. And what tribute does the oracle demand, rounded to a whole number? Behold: 30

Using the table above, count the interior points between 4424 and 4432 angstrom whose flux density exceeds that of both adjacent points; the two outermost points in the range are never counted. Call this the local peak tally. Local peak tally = 0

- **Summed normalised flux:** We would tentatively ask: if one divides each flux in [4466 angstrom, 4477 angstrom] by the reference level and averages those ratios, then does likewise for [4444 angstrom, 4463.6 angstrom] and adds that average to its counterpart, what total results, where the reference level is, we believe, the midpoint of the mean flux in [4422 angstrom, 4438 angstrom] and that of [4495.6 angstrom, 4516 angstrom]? 1.89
